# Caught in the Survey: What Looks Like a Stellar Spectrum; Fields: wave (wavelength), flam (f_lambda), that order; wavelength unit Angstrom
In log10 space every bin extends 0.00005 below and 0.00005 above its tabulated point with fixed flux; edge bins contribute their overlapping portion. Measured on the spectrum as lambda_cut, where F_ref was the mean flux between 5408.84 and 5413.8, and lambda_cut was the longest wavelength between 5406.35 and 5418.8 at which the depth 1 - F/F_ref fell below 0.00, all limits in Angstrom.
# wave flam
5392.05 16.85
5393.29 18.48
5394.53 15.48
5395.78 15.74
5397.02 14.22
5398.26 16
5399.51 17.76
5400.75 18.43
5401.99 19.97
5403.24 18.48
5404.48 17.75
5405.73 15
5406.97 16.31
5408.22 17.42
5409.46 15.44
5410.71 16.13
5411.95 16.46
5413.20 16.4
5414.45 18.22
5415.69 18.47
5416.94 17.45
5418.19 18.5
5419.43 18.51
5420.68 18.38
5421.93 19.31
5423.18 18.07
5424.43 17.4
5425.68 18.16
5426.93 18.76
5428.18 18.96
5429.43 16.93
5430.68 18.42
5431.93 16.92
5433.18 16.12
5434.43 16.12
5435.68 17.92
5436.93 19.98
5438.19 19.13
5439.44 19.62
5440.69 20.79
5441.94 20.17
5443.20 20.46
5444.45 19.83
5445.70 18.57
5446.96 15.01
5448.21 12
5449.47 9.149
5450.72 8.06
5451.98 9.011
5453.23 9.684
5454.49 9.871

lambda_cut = 5418.19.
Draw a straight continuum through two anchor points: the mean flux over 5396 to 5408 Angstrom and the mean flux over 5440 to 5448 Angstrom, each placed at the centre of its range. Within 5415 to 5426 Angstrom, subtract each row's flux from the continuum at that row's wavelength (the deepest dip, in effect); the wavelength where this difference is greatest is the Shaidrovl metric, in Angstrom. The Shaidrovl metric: 5424.43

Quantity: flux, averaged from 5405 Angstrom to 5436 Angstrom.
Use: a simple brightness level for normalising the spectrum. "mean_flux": 17.4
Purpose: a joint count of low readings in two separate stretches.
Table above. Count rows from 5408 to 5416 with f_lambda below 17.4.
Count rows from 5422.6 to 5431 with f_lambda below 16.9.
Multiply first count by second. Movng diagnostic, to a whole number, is 0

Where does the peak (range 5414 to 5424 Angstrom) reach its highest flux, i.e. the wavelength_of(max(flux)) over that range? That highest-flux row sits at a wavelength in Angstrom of 5421.93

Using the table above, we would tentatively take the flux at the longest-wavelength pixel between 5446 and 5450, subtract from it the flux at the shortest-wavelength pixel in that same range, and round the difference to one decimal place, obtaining -5.9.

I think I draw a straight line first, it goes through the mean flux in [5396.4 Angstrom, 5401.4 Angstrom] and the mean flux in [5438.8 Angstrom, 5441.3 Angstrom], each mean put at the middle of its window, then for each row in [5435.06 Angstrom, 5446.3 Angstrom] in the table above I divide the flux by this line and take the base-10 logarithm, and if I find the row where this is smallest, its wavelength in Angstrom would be 5445.70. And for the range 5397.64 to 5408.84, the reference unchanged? 5405.73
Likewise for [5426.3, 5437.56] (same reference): 5434.43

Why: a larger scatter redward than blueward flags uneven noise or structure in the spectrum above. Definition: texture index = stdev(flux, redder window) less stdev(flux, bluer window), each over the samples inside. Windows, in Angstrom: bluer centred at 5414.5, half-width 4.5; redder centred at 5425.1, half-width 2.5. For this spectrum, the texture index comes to -0.5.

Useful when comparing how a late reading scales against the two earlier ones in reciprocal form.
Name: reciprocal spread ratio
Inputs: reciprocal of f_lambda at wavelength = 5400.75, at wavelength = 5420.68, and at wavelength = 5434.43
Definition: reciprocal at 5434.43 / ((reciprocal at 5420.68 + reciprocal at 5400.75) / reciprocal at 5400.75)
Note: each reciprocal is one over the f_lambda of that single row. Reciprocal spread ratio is 0.0310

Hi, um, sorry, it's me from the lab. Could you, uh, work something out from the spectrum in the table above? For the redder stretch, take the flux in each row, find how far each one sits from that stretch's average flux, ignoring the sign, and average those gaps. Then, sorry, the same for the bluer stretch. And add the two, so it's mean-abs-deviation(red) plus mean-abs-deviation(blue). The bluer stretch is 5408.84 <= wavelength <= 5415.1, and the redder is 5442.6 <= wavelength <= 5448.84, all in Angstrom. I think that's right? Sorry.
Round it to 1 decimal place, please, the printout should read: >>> 3.6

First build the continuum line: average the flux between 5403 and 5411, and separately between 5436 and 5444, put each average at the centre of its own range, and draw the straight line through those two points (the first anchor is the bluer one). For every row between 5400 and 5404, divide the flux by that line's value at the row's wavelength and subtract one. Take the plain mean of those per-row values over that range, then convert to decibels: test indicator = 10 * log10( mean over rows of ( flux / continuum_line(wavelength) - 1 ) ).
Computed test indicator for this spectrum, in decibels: -7.6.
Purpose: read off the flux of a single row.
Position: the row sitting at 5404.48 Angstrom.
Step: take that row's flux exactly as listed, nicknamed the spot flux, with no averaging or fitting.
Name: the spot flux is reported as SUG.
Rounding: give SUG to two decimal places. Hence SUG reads 17.75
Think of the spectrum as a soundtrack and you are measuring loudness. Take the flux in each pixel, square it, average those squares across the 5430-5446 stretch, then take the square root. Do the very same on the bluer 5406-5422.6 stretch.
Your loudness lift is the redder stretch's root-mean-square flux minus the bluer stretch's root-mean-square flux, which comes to 1.3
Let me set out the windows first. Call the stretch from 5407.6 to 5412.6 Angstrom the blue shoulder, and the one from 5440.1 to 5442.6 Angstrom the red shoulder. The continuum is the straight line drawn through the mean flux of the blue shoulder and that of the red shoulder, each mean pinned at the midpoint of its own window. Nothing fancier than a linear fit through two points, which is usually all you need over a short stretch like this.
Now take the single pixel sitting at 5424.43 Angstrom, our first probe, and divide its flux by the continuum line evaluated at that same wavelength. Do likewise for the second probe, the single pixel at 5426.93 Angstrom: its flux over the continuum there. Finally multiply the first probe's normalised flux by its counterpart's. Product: 0.96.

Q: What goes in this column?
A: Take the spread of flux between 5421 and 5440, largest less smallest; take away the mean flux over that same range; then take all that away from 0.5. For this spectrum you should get 14.8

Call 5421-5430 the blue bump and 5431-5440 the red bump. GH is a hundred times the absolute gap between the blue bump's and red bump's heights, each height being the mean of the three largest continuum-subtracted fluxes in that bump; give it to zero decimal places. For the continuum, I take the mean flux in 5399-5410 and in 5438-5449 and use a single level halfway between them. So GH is 57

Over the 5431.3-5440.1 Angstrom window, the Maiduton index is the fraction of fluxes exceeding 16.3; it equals 0.7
